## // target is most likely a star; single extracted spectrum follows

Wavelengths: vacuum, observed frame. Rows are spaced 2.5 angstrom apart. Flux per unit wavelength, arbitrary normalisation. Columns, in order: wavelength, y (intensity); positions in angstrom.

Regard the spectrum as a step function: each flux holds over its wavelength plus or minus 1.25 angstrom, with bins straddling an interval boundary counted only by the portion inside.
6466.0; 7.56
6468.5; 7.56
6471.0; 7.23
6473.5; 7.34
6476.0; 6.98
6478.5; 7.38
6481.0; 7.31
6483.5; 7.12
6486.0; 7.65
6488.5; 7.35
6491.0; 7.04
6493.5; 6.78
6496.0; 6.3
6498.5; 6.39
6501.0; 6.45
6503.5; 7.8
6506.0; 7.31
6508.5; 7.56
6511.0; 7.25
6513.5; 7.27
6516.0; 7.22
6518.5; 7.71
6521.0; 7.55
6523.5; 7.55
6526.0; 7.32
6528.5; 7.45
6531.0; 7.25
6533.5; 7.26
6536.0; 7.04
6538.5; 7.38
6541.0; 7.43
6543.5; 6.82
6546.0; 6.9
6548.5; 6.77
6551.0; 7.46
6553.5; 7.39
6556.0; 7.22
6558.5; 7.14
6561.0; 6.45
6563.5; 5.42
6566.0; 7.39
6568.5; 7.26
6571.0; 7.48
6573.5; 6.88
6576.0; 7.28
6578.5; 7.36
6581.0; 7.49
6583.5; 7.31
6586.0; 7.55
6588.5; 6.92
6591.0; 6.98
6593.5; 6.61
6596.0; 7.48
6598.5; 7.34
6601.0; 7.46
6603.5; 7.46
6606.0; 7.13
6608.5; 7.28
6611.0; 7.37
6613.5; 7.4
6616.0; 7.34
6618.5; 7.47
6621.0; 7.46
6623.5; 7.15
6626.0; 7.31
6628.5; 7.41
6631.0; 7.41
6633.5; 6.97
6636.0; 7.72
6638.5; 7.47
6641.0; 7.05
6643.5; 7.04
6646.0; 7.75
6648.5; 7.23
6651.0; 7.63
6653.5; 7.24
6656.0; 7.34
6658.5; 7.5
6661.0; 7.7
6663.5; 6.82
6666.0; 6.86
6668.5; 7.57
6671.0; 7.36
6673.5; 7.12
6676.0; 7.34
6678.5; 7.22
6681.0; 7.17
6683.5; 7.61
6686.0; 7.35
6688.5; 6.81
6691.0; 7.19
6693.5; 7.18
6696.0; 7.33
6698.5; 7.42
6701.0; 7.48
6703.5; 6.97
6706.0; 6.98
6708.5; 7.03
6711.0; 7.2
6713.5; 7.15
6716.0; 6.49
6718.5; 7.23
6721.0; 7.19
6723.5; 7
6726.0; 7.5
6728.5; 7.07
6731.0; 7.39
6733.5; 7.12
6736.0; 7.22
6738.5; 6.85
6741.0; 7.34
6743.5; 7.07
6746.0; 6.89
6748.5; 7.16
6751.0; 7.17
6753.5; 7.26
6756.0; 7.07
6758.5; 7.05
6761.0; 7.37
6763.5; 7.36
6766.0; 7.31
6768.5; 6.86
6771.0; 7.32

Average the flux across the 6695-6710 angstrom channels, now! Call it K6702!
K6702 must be 7.20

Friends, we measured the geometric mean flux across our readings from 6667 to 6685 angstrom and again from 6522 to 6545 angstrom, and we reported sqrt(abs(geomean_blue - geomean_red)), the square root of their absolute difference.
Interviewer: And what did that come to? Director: 0.25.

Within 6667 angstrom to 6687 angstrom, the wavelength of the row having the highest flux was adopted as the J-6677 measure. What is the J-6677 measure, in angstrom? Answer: 6683.5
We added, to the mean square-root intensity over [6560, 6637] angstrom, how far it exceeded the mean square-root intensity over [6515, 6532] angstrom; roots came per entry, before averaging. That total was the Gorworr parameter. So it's 2.64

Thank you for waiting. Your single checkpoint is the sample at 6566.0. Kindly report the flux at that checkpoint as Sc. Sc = 7.39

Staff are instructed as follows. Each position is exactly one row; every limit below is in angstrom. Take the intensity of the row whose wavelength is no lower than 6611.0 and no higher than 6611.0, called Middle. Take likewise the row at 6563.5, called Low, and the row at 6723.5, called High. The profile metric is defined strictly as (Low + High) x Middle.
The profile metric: 92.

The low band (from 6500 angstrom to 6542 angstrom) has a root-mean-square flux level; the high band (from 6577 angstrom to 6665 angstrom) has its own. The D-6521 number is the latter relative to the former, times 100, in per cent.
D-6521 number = 100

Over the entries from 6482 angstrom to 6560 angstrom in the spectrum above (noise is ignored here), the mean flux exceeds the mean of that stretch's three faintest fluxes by 0.82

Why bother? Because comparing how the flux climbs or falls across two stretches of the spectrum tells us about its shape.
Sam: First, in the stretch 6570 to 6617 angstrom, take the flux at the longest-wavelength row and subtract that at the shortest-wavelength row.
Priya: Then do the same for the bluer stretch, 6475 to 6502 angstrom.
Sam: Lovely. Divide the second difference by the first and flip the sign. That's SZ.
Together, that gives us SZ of -3.8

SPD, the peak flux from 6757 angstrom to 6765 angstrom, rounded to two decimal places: 7.37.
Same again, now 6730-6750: 7.39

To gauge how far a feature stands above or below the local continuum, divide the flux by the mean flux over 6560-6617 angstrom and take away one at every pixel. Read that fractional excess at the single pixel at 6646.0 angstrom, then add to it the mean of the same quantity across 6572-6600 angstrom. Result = 0.088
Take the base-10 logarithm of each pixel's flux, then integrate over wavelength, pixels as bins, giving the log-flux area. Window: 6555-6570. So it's 12.5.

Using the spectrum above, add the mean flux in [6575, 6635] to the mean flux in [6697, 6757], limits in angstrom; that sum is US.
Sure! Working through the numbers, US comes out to 14.4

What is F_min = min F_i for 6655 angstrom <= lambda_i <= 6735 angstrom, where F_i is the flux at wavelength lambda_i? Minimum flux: 6.49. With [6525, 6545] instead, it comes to 6.82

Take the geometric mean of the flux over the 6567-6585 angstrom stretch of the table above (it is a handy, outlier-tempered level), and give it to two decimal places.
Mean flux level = 7.29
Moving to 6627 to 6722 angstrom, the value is 7.25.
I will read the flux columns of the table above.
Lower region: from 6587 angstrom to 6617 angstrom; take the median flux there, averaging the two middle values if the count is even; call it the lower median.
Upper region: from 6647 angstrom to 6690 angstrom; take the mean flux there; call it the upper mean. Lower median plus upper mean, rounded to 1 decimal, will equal 14.6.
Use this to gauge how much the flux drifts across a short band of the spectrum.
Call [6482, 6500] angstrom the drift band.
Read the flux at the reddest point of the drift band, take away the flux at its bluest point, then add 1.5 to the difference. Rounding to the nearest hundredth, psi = 0.77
